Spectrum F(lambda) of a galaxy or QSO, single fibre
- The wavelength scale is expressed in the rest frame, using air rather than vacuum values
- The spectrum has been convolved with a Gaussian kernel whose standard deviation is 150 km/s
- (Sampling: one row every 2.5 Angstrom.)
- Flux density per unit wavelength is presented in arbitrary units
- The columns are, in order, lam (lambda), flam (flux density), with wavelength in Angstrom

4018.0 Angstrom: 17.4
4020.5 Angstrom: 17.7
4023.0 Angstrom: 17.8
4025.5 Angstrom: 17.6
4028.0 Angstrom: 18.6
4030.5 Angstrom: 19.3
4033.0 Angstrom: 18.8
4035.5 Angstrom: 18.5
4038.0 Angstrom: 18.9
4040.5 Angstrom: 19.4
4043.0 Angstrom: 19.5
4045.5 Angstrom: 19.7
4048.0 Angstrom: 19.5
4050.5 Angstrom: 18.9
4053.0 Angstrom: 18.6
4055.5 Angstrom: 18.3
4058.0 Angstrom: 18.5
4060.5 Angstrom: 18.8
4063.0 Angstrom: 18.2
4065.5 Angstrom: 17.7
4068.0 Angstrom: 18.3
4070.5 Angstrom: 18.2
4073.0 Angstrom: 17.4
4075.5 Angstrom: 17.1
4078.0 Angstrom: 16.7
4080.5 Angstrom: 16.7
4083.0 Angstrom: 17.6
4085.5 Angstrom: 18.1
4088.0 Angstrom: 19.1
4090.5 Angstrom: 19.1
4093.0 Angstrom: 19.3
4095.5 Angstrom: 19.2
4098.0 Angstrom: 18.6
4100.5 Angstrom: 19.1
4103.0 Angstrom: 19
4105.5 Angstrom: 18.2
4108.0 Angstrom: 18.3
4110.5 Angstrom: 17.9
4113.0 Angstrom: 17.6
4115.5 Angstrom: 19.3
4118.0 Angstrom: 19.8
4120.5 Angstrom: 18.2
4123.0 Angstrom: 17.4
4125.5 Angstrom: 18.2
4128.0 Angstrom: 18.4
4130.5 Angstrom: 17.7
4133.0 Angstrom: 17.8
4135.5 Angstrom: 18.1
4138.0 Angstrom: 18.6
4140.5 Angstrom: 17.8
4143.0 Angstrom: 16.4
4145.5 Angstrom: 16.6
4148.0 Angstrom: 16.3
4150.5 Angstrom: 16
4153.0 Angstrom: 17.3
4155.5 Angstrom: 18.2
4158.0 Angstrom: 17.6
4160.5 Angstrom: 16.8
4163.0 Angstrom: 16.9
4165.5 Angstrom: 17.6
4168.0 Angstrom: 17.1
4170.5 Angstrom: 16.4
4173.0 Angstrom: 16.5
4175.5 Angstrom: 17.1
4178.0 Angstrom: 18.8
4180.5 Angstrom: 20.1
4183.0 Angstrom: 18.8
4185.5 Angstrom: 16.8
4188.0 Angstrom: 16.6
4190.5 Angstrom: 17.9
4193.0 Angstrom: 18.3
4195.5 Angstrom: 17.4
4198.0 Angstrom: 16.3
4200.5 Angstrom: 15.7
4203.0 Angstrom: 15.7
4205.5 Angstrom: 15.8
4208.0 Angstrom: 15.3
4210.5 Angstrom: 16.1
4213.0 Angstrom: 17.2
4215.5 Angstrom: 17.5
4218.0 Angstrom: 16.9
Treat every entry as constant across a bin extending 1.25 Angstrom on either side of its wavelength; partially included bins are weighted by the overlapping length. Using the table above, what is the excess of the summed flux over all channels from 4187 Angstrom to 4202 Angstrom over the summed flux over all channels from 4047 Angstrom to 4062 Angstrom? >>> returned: -10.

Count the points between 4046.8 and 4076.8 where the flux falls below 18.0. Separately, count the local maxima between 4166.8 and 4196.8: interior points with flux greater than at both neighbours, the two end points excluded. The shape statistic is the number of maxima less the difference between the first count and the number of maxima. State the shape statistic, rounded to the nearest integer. 1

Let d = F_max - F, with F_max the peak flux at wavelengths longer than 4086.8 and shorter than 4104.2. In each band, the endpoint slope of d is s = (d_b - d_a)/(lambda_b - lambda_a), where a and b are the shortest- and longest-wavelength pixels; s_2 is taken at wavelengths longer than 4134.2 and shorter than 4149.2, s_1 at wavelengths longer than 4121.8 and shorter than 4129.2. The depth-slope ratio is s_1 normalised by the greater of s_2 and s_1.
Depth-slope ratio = -1.4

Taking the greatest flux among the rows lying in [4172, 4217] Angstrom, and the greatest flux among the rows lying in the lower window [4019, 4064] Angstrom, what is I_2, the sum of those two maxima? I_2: 39.8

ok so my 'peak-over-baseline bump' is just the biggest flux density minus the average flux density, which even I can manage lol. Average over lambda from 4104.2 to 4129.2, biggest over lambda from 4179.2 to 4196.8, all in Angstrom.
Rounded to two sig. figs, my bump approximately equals 1.8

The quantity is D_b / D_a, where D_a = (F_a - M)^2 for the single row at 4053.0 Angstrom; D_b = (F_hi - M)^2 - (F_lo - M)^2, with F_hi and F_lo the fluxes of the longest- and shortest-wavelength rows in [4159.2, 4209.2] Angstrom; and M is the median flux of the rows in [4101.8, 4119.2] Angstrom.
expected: 75.0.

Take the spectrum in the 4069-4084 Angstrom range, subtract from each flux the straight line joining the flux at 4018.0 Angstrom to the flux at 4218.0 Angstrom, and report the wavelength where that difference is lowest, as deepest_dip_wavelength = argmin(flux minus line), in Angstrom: 4078.0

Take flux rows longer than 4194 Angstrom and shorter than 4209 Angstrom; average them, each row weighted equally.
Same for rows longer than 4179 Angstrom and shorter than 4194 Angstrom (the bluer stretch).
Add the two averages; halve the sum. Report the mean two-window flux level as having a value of 17.1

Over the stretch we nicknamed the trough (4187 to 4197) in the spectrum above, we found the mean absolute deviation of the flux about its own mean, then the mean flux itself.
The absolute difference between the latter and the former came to 17.0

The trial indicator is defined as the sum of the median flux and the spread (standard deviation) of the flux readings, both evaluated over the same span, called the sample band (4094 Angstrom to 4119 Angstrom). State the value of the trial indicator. 19.5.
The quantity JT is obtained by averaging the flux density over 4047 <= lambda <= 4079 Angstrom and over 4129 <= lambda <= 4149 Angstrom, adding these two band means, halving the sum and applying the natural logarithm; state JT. 2.88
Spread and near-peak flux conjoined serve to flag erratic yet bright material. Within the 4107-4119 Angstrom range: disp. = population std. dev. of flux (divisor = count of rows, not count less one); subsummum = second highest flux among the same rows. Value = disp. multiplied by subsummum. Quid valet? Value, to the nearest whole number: 16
